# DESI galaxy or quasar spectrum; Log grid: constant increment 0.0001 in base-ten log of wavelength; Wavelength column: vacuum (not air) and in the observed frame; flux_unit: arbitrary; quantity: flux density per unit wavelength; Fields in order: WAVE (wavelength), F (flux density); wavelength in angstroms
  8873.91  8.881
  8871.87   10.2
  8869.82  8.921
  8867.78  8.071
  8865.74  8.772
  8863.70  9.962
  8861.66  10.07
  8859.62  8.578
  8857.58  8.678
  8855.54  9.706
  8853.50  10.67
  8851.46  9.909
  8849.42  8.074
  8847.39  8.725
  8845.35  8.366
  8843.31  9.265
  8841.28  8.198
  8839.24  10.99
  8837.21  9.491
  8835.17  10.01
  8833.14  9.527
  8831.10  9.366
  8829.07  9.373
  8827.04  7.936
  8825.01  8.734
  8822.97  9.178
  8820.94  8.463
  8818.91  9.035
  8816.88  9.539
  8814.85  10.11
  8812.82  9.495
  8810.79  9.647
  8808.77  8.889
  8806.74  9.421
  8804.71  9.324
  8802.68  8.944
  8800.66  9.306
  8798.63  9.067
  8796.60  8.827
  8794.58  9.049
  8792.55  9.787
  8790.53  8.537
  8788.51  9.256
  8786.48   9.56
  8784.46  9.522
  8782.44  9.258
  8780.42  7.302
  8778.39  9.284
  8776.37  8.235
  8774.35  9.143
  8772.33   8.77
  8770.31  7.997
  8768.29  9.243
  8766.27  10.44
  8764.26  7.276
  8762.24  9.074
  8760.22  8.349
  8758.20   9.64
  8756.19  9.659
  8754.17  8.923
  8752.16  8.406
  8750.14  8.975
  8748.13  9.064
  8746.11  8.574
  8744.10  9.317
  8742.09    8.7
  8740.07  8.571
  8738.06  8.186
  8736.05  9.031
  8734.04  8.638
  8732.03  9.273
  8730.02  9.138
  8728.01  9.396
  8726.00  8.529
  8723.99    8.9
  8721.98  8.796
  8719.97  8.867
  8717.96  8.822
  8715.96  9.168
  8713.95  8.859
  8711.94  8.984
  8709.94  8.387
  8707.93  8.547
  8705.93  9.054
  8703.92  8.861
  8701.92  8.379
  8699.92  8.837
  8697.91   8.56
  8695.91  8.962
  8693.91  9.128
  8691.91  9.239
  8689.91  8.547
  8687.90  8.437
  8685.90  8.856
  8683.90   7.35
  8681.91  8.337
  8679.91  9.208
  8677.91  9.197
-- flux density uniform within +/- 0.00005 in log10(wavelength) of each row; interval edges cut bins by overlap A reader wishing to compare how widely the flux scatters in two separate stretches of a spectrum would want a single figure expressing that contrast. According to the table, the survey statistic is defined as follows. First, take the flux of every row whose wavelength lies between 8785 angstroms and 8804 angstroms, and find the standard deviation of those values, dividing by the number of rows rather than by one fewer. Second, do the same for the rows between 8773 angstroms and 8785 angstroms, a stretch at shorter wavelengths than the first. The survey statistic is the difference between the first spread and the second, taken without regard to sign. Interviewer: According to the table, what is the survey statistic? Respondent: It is 0.42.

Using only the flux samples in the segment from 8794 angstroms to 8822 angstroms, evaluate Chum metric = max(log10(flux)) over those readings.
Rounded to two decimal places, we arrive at 1.00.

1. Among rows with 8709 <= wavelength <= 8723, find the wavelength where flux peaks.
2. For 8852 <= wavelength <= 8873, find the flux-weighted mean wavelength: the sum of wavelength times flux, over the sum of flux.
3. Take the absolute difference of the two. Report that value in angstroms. 146.6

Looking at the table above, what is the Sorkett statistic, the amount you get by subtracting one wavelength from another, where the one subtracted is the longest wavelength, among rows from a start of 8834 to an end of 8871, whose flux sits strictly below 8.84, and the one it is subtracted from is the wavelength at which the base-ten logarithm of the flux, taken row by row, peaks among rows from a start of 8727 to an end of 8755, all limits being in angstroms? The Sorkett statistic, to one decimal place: -139.8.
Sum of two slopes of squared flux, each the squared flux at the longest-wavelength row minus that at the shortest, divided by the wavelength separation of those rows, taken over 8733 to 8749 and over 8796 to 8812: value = 1.6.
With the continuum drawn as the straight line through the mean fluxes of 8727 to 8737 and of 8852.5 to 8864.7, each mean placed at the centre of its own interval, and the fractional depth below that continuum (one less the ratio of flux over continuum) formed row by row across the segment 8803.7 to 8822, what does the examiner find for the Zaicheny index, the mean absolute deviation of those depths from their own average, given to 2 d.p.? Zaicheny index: 0.04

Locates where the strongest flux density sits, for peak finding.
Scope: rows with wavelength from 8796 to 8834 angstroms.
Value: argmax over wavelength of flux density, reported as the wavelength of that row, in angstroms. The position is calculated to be 8814.85 angstroms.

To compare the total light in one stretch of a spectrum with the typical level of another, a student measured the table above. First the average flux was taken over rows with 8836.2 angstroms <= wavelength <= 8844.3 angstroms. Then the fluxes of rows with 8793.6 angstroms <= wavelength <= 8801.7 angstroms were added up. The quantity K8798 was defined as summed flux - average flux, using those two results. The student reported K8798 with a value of 26.8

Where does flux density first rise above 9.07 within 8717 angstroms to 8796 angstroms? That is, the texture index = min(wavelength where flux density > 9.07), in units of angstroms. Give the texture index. 8728.01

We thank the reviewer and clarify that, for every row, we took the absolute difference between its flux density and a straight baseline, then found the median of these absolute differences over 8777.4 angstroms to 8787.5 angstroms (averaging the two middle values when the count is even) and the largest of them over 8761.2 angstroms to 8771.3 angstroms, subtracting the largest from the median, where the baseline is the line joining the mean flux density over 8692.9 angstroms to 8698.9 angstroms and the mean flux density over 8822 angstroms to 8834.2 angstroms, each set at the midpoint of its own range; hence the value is -1.1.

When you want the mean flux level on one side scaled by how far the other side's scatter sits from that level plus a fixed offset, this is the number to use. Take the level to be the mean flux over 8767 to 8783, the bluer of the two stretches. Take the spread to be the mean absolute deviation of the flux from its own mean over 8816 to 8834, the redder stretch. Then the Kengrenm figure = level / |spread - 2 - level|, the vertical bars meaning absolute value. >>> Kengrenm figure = 0.846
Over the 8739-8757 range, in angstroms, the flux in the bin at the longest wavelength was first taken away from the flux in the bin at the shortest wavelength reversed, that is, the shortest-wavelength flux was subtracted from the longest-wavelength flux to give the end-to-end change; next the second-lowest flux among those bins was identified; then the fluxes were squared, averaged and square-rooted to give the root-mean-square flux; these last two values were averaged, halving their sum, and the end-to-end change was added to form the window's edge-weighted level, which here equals 9.8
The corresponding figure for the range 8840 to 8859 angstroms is 9.1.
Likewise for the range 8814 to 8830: 8.0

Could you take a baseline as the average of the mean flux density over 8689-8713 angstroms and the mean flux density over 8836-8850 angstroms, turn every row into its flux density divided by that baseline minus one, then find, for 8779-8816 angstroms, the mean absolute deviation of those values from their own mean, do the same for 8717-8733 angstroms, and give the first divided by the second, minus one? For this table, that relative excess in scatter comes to 0.79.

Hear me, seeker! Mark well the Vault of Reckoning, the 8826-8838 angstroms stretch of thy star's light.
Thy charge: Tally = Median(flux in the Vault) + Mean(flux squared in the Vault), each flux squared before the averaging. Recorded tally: 96.0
